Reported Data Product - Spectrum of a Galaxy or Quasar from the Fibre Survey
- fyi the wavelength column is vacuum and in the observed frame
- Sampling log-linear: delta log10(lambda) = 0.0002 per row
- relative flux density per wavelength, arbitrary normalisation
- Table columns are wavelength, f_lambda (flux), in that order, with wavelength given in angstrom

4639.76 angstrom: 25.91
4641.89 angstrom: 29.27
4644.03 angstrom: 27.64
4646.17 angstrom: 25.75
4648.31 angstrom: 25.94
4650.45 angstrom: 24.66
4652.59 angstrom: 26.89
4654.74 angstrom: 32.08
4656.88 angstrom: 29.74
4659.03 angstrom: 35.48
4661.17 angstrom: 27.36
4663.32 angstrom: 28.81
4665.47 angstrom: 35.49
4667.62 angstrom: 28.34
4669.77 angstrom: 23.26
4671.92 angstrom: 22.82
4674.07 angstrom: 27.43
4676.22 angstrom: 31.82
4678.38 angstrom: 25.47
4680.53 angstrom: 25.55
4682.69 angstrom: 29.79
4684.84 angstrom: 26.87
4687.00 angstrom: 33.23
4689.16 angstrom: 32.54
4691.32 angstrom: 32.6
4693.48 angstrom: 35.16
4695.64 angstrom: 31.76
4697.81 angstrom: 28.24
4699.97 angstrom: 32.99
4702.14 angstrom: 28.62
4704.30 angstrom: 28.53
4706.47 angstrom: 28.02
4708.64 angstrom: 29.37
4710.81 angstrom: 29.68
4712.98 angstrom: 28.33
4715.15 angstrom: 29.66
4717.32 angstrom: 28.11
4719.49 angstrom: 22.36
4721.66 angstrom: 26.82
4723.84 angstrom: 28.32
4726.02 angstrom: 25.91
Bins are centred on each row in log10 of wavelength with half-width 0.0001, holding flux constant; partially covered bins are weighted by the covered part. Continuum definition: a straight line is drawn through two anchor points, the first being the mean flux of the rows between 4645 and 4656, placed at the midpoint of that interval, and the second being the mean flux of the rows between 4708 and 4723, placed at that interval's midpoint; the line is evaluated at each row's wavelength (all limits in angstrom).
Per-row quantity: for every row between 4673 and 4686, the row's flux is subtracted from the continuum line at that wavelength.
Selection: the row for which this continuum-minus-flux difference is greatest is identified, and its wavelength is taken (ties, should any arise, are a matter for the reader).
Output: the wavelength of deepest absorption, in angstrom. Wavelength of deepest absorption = 4678.38 angstrom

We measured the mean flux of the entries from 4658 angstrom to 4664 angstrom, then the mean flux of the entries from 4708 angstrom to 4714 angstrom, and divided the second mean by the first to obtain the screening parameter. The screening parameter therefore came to 0.95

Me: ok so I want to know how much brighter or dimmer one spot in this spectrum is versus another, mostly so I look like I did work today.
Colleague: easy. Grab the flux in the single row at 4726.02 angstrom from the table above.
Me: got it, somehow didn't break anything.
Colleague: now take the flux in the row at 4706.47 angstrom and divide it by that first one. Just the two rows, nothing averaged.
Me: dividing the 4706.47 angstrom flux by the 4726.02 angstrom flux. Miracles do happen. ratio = 1.08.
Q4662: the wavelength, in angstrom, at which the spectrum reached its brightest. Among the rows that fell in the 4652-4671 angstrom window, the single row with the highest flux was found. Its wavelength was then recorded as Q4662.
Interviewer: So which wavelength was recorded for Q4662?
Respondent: 4665.47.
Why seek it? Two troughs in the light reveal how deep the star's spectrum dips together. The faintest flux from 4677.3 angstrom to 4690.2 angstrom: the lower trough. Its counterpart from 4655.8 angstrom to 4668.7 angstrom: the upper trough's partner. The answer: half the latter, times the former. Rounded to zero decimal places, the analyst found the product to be 348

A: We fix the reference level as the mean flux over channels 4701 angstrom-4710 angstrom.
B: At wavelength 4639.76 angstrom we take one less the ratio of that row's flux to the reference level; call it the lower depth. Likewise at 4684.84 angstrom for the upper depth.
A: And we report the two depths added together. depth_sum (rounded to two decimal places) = 0.16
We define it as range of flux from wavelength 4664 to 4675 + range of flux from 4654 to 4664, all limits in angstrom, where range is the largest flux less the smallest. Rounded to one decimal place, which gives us 20.8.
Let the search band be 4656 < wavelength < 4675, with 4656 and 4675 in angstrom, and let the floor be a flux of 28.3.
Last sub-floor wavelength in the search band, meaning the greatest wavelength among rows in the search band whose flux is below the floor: 4674.07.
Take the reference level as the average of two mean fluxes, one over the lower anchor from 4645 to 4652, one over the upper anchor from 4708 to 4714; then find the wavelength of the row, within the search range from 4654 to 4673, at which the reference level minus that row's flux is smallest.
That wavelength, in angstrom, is 4665.47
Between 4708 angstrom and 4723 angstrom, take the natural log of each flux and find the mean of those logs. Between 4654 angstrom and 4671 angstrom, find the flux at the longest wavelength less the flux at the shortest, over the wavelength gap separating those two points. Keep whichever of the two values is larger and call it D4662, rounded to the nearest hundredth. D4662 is 3.32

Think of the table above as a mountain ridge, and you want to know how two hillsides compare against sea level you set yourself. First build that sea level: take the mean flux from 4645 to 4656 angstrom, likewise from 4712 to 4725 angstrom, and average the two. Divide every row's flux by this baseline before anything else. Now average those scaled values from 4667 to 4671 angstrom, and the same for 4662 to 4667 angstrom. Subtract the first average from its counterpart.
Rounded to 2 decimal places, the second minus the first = 0.23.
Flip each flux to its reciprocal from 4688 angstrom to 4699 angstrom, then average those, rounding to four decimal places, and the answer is 0.0313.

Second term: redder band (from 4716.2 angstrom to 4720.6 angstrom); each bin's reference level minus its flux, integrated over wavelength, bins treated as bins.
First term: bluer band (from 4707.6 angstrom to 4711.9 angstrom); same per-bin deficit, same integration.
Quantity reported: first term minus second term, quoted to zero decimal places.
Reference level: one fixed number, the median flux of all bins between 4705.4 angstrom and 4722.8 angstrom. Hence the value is -19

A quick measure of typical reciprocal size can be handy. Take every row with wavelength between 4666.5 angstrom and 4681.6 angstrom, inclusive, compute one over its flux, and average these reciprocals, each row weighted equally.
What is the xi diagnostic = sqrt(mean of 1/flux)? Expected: 0.196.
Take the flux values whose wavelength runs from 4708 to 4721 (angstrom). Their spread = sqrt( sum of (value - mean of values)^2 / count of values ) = 2.6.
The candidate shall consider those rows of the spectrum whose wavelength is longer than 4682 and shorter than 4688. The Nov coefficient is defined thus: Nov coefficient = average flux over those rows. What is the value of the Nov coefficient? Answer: 30.0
